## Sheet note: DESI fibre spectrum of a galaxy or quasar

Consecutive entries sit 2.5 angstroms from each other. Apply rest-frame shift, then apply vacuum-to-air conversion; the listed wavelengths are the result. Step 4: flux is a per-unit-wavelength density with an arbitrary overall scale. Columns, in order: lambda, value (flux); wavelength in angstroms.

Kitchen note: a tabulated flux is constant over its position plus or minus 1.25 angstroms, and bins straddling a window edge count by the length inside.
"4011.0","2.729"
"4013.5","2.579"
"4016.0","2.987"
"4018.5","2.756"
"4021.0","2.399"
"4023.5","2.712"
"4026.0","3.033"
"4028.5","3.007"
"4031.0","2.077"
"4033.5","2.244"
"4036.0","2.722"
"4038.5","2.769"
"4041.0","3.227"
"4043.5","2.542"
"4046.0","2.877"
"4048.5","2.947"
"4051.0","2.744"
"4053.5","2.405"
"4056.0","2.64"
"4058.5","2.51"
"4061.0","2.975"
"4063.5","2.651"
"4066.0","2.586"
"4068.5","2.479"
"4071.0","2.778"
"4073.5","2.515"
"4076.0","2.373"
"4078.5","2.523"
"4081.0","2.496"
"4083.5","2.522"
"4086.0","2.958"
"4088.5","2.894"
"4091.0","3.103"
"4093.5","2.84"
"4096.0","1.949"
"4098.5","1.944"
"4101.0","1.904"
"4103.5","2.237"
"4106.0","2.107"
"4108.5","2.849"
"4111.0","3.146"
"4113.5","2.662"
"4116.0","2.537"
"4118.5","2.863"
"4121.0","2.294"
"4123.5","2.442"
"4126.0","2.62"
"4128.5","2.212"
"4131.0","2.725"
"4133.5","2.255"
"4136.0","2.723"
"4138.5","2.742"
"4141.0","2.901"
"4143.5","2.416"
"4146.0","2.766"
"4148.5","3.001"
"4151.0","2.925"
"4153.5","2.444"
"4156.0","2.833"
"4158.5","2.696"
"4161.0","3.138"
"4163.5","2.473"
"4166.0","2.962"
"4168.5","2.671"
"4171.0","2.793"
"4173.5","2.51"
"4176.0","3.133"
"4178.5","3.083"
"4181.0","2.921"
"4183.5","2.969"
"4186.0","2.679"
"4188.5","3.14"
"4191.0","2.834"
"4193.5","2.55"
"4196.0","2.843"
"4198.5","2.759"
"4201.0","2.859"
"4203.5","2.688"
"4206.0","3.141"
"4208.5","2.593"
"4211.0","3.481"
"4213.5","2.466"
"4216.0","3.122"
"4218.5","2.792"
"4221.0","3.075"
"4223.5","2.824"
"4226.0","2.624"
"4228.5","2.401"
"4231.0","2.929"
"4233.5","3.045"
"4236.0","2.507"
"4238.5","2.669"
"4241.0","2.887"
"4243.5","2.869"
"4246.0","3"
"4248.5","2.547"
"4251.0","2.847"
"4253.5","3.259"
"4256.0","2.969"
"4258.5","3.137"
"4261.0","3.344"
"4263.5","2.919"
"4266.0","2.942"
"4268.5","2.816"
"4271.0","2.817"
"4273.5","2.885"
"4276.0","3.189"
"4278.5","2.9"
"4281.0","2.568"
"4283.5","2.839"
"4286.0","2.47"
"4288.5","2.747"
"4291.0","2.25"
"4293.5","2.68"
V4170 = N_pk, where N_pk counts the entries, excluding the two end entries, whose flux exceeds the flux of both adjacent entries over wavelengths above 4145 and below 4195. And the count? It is 8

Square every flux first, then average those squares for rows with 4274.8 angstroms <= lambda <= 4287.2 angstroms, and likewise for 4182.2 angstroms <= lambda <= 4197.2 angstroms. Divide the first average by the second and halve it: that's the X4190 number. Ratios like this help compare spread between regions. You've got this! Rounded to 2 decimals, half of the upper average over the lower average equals 0.49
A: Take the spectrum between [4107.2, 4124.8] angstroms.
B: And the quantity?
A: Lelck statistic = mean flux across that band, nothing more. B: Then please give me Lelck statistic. 2.68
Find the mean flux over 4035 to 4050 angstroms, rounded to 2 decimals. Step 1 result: 2.85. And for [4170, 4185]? 2.90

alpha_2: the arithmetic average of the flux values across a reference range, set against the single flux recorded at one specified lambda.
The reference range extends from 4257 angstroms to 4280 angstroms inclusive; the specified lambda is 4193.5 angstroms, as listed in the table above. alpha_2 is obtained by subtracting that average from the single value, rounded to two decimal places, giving -0.44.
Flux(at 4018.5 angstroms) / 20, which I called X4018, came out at 0.138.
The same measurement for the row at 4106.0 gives 0.105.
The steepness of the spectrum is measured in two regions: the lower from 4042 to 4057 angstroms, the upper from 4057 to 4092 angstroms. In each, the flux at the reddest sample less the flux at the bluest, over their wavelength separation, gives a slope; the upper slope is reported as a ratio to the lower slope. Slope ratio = 2.3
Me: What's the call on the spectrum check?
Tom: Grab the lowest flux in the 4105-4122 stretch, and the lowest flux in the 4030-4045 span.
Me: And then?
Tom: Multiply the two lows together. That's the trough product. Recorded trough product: 4.4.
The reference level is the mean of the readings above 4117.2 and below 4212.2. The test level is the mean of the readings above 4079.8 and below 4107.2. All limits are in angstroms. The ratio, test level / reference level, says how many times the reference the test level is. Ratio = 0.886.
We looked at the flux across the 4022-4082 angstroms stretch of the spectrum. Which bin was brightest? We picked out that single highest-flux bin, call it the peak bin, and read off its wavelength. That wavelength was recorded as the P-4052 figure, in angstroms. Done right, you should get 4041.0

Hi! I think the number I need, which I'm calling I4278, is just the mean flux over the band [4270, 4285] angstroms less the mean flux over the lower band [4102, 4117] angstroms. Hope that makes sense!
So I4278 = 0.28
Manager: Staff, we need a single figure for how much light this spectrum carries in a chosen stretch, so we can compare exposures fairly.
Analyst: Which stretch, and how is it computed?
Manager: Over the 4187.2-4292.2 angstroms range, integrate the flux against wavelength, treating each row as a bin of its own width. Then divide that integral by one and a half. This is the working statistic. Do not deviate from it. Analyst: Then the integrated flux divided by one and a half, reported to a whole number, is 199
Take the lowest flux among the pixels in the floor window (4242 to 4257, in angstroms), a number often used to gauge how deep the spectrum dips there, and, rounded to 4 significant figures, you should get 2.547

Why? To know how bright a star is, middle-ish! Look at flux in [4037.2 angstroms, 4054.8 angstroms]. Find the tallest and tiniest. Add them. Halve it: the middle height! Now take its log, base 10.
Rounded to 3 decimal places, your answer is 0.450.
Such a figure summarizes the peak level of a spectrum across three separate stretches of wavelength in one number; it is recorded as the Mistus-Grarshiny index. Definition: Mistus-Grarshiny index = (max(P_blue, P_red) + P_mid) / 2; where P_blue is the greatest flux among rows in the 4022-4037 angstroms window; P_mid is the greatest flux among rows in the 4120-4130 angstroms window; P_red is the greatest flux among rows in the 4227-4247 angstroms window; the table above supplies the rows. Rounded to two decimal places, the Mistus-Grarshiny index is 2.83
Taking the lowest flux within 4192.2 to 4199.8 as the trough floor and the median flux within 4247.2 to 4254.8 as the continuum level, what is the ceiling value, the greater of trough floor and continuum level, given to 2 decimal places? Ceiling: 2.85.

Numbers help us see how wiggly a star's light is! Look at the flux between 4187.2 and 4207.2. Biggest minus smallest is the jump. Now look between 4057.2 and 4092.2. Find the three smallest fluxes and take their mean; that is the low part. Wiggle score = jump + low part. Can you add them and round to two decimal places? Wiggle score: 3.04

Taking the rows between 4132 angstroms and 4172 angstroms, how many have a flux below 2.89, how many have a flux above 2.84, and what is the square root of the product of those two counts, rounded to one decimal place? 7.4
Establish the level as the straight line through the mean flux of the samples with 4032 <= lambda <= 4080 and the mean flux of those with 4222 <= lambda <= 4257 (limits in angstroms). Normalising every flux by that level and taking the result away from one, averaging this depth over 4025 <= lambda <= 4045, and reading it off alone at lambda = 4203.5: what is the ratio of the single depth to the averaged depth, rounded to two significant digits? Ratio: -1.4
